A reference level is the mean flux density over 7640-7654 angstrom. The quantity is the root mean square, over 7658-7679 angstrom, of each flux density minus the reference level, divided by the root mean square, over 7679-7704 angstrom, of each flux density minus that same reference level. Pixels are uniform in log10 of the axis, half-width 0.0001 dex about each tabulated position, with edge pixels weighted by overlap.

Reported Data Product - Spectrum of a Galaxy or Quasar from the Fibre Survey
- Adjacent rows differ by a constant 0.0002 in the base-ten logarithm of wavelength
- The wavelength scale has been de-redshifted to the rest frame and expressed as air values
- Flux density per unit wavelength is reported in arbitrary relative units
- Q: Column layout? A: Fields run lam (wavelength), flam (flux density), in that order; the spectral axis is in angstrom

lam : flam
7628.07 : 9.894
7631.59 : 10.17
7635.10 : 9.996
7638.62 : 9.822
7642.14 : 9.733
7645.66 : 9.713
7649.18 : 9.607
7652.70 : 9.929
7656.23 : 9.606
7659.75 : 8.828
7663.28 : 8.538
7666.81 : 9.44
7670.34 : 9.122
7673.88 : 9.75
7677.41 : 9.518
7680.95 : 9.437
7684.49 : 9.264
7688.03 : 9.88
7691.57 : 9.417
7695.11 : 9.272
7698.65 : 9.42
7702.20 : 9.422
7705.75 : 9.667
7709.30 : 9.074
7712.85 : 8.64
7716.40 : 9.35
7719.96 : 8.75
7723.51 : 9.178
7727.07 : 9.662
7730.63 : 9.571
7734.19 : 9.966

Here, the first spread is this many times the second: 1.9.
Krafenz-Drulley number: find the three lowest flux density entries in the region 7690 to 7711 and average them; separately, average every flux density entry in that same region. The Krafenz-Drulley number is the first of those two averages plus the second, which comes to 18.6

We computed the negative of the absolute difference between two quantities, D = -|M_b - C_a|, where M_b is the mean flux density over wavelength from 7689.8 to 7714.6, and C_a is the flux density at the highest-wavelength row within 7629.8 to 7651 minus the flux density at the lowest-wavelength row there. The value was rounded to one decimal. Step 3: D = -9.8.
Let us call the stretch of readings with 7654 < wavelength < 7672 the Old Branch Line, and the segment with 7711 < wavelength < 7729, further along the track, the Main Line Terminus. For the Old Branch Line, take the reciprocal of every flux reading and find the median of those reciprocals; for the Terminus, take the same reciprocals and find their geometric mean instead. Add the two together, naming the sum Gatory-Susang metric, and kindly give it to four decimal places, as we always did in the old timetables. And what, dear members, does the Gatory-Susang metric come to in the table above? 0.2194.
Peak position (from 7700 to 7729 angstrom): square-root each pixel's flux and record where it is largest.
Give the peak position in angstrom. 7705.75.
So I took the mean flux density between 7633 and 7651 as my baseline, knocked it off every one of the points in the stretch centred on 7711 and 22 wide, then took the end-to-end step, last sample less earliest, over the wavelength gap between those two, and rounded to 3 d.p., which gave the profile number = -0.038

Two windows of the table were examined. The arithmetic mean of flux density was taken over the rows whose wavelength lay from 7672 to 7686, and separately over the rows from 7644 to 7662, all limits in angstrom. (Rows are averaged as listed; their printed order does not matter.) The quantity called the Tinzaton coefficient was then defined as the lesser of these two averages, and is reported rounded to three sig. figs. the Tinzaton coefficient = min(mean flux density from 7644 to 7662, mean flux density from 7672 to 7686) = 9.49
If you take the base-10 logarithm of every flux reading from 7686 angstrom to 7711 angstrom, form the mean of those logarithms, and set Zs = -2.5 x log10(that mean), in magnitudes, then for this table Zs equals 0.027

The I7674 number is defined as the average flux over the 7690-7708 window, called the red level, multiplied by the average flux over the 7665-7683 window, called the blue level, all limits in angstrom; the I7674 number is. 89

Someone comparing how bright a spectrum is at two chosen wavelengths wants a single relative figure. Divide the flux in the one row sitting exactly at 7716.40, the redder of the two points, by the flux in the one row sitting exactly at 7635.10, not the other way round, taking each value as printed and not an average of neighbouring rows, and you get 0.94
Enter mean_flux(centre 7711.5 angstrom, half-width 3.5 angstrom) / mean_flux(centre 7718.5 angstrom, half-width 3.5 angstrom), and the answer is 0.98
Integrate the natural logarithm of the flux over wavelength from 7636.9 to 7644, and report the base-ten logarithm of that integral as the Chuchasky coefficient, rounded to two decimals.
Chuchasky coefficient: 1.21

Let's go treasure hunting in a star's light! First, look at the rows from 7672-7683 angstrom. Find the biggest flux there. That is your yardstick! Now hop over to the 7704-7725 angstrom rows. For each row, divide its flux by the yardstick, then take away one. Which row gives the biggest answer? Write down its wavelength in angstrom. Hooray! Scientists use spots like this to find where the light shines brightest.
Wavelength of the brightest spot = 7705.75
